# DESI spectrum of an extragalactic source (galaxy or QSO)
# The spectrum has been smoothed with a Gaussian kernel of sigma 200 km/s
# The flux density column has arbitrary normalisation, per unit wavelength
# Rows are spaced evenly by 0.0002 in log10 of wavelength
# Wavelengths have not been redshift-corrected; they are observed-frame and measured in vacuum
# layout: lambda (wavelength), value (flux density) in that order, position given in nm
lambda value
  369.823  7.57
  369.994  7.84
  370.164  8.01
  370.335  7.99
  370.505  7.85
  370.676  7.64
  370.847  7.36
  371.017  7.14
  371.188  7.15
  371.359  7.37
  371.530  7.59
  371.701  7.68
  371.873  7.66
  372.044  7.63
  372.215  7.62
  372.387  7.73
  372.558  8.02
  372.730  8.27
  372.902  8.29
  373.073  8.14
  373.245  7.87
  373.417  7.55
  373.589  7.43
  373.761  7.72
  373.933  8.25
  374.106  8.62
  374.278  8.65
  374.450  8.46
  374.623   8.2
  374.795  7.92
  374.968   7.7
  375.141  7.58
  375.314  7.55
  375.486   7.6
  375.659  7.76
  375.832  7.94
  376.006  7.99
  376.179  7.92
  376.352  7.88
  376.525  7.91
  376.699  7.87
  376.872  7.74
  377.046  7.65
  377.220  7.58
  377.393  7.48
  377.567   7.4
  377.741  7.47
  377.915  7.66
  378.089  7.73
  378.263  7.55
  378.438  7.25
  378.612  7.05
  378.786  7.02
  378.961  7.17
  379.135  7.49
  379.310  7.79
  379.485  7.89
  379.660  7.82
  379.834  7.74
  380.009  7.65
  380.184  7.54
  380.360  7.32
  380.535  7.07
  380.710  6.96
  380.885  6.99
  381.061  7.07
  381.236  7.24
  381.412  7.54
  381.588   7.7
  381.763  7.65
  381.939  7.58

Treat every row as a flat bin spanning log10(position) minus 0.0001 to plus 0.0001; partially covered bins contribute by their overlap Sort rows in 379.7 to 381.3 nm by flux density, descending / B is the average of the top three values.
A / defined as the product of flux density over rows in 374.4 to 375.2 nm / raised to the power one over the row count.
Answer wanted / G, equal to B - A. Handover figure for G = -0.32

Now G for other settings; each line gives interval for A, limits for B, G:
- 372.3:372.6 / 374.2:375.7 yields 0.56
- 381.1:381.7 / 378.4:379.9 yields 0.34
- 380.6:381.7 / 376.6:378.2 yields 0.54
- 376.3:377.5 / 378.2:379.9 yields 0.10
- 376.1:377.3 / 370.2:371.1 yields 0.03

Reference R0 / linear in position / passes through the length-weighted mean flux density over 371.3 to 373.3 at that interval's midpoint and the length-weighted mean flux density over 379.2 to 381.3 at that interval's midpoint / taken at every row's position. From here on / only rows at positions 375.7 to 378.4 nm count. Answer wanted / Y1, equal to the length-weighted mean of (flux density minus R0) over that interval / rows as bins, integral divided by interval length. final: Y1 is 0.12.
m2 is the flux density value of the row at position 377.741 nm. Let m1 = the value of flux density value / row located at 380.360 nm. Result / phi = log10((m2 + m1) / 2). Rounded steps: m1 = 7.32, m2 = 7.47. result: 0.869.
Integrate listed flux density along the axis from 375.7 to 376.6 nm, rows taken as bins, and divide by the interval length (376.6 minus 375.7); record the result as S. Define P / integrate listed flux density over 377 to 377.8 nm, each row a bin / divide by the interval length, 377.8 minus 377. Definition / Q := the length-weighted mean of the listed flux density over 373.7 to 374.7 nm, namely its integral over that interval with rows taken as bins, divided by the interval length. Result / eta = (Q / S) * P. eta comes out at 7.9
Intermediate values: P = 7.5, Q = 8.330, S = 7.9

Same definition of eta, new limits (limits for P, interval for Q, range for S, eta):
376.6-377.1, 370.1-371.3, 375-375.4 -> 7.8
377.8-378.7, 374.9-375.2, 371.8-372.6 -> 7.4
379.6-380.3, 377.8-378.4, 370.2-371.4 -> 7.7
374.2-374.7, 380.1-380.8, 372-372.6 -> 7.9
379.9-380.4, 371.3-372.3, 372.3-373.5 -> 7.2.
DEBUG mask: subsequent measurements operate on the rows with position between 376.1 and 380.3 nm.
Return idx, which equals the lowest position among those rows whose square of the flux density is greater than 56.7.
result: 376.179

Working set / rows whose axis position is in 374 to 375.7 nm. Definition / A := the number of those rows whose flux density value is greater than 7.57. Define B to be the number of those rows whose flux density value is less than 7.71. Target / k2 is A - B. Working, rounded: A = 9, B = 4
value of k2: 5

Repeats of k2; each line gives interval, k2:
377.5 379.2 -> -7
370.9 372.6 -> -1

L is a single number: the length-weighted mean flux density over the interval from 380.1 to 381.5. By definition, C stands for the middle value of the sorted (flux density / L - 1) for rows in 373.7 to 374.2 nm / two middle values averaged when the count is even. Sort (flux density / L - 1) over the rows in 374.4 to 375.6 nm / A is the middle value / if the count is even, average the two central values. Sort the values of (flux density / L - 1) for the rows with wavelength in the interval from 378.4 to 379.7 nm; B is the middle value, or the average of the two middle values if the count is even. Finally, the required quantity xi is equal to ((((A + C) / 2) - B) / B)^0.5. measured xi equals 2.0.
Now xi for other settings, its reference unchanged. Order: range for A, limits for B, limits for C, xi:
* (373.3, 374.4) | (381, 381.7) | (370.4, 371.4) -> 1.3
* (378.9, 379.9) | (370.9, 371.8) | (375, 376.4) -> 1.6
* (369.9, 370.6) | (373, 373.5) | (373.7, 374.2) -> 0.6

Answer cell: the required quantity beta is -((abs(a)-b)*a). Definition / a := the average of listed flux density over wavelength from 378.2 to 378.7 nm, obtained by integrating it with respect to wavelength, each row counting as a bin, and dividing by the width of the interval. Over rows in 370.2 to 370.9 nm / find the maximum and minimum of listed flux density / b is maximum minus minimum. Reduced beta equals -48.3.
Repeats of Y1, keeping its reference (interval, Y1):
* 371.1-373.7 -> -0.09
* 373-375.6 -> 0.22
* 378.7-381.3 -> -0.05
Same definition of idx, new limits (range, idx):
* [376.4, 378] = 376.525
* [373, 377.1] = 373.073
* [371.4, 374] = 371.530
